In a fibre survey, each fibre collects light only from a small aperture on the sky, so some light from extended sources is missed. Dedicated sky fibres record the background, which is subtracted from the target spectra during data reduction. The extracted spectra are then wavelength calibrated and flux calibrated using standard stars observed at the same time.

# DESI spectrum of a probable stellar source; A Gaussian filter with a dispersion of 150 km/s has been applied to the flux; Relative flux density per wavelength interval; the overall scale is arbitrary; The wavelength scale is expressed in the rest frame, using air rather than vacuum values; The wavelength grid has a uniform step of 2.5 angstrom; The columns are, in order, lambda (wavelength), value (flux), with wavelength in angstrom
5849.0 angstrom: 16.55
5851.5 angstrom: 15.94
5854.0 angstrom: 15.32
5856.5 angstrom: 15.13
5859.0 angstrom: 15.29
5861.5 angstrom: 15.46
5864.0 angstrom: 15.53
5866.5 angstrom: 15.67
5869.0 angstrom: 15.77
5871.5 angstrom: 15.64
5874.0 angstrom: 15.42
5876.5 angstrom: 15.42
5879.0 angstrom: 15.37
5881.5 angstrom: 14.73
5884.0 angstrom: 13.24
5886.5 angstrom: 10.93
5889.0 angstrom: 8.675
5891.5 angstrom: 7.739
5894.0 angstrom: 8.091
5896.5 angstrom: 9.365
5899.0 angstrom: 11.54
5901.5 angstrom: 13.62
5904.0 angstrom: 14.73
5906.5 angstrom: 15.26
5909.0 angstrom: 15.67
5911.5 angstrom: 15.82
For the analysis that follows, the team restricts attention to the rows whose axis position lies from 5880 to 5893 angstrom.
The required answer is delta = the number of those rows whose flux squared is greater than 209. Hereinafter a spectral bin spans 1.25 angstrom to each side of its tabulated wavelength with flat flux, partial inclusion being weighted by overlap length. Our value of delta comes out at 1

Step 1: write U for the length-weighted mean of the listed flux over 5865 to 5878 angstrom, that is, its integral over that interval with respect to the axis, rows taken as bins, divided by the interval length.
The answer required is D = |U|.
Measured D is 15.6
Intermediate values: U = 15.6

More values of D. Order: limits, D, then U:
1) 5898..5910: 14.2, 14.2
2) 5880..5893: 11.1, 11.1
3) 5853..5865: 15.3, 15.3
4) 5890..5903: 10.1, 10.1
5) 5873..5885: 14.9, 14.9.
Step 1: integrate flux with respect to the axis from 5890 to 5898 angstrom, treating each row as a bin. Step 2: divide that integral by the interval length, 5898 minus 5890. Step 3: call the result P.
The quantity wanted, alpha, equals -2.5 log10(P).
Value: -2.3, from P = 9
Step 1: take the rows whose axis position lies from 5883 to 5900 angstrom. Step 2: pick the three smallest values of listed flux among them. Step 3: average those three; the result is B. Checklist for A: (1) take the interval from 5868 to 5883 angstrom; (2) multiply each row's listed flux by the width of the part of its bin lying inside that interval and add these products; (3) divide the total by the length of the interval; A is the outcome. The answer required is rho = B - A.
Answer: -7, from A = 15.3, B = 8.2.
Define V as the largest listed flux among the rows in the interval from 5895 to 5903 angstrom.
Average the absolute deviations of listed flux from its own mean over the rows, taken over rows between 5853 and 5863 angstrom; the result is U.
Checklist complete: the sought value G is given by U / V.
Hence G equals 0.01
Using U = 0.1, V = 13.62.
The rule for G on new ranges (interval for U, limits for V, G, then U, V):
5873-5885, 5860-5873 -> 0.04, 0.7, 15.77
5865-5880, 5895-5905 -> 0.01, 0.1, 14.73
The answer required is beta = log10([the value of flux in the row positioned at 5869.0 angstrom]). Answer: 1.20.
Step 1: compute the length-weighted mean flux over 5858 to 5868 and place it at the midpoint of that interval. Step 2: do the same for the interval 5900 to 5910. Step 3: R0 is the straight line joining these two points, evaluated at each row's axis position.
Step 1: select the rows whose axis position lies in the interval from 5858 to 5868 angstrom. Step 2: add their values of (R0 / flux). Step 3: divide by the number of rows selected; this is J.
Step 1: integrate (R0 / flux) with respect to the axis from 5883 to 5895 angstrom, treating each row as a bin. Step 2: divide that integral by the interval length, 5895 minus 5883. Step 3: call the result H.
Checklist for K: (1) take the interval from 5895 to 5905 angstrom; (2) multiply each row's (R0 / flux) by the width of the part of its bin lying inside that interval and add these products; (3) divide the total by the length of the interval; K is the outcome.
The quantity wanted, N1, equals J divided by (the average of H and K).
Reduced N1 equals 0.7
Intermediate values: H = 1.61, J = 1.00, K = 1.26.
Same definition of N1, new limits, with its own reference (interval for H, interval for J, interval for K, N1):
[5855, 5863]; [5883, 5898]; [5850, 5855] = 1.6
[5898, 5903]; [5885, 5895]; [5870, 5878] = 1.6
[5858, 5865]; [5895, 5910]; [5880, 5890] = 1.0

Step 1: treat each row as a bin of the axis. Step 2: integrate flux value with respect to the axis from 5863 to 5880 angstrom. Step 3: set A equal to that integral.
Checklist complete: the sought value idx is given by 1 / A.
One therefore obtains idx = 0.004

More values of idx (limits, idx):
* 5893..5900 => 0.015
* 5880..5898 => 0.005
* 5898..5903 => 0.016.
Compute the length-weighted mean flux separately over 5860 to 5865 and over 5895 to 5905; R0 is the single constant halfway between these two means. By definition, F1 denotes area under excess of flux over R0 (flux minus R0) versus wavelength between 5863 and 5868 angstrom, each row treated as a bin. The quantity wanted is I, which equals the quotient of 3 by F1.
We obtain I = 0.3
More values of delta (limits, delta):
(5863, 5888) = 8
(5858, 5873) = 6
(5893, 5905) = 1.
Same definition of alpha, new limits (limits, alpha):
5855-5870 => -3.0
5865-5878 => -3.0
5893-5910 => -2.8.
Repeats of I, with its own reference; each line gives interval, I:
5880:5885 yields 2.2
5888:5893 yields -0.1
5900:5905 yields 3.0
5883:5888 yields -0.3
